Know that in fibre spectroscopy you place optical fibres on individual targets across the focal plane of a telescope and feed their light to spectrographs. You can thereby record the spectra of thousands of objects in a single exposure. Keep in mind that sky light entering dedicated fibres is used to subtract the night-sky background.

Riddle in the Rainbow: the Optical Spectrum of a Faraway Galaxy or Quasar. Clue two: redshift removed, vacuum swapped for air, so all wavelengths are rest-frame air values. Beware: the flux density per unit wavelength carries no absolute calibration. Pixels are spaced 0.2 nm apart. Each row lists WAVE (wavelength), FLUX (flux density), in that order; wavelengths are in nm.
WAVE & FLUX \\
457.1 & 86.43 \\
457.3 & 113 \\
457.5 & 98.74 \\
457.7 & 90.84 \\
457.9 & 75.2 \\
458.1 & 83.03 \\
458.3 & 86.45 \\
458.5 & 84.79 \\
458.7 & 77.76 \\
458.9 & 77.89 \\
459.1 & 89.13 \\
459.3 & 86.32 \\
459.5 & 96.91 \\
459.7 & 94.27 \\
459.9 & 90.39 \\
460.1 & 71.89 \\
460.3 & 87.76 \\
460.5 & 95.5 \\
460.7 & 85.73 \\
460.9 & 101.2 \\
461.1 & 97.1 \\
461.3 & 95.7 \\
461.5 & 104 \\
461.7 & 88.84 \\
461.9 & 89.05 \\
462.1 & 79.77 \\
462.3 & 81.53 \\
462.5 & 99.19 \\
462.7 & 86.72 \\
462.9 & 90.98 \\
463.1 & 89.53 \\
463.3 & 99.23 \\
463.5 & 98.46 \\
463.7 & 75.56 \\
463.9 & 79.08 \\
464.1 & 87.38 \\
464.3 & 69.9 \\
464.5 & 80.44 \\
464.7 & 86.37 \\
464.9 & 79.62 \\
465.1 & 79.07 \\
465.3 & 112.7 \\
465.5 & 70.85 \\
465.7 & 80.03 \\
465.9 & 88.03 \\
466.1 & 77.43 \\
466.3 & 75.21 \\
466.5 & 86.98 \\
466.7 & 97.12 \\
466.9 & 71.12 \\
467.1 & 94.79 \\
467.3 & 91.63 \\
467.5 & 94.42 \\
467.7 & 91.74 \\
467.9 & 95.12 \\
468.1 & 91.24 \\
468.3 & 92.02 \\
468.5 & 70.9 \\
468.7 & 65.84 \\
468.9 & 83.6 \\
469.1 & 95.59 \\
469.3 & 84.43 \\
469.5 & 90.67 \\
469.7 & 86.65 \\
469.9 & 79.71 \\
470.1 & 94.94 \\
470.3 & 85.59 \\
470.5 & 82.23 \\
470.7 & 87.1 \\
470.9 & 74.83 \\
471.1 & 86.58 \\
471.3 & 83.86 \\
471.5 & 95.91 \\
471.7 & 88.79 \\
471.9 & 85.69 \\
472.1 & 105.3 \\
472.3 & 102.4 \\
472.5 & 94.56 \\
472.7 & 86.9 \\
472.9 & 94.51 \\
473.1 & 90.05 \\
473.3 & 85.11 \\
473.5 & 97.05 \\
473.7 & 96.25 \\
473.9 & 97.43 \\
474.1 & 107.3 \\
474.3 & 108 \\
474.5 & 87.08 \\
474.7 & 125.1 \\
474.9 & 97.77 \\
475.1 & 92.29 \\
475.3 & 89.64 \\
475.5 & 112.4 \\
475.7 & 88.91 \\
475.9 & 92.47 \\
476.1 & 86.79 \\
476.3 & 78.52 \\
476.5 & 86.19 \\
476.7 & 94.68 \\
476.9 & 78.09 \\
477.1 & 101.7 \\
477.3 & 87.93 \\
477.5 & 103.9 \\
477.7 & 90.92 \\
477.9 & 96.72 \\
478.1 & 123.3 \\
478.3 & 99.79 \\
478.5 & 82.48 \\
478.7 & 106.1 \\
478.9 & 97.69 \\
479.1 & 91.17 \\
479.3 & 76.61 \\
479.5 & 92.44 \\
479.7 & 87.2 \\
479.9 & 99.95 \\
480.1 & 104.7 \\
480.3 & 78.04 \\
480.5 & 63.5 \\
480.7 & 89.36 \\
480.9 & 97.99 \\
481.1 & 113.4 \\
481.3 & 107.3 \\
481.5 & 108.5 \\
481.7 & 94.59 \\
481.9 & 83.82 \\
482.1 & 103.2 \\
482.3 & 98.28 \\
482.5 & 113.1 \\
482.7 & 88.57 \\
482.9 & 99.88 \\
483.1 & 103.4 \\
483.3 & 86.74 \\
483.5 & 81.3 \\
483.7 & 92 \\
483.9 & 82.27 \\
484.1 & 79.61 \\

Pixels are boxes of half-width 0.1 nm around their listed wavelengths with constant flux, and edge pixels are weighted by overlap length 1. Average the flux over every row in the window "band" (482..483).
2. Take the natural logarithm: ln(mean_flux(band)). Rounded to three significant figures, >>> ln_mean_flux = 4.61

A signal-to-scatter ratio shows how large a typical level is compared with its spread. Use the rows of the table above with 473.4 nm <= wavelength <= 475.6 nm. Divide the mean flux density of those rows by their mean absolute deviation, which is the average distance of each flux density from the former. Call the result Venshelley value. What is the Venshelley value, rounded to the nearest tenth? 11.3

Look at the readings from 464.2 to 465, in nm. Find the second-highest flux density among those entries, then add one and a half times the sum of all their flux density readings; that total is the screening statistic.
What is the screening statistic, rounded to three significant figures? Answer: 555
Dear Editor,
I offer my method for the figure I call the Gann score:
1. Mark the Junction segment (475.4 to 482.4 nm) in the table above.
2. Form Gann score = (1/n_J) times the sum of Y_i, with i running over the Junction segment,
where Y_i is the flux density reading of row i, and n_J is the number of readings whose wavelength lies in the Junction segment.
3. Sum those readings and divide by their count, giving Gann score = 94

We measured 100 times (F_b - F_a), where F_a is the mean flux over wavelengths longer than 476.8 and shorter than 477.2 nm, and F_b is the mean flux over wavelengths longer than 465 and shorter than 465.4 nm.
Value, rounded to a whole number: 599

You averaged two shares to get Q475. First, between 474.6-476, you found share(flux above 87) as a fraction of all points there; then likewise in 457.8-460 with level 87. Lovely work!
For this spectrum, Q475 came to 0.68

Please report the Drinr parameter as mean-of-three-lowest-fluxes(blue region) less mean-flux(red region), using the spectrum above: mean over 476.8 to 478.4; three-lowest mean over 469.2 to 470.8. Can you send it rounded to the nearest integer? -16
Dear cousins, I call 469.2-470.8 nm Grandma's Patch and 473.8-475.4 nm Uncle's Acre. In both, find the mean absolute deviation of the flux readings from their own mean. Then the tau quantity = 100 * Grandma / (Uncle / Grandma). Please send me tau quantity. 121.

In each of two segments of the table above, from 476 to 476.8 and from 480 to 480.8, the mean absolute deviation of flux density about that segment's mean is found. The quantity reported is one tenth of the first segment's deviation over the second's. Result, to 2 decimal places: 0.03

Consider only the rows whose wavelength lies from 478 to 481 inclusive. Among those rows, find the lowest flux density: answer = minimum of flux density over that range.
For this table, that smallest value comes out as 63.5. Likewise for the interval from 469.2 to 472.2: 74.83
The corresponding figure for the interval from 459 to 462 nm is 71.89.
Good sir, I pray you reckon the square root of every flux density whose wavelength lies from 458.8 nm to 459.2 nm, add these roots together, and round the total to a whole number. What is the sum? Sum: 18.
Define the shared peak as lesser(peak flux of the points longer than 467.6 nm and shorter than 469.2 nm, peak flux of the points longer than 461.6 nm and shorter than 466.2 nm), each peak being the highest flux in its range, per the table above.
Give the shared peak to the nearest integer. 96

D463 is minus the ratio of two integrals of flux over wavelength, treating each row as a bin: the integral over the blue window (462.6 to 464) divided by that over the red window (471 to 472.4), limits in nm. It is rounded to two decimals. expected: -0.96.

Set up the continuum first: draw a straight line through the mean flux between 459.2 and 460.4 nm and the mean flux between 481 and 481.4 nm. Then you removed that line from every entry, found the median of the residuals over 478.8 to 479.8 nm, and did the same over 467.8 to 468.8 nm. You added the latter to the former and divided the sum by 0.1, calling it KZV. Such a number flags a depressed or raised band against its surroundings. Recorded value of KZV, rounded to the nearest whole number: -224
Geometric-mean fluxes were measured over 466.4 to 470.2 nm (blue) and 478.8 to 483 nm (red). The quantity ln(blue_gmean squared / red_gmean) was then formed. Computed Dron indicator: 4.38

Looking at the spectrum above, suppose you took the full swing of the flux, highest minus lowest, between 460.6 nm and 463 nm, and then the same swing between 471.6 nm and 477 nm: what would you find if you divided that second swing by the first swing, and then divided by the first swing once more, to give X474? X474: 0.08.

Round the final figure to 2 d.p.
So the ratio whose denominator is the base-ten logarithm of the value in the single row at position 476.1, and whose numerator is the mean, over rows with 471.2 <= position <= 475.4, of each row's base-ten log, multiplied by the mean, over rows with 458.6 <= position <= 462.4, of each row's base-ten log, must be 1.99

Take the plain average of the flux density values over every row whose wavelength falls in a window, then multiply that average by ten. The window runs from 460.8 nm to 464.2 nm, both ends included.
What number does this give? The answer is 908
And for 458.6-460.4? 858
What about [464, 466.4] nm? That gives 823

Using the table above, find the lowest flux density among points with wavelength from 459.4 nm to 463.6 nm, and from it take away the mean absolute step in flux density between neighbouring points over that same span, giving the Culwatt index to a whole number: 64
